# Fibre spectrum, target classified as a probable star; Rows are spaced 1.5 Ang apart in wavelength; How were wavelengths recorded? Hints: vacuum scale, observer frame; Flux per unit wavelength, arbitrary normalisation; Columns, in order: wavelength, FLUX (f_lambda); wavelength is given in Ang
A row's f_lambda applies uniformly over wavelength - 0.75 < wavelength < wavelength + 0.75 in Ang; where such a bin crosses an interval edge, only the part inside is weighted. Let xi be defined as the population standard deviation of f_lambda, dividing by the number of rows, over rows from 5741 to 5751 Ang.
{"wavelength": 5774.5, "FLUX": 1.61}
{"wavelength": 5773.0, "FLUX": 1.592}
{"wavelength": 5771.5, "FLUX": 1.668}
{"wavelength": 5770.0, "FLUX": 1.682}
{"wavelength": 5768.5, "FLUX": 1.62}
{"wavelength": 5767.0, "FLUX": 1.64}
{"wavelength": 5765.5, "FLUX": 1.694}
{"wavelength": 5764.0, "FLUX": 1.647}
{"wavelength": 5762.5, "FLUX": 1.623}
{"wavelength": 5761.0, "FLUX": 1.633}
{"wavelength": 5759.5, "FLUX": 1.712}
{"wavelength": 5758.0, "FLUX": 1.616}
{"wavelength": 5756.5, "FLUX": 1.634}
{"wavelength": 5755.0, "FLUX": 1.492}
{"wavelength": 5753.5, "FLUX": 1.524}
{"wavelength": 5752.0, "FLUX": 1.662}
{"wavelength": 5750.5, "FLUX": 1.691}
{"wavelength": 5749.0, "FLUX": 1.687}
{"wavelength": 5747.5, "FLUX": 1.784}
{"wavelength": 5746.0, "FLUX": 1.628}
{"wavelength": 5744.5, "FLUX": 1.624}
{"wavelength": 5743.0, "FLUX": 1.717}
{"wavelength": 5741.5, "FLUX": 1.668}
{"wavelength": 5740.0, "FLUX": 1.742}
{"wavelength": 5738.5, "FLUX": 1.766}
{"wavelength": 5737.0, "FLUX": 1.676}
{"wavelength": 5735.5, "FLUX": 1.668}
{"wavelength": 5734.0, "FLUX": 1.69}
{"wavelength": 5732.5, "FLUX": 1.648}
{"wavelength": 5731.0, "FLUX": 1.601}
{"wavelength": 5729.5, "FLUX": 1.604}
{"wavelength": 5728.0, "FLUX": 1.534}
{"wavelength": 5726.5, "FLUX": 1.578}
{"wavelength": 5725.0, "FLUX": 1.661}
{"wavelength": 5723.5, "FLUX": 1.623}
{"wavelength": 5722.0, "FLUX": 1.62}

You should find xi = 0.051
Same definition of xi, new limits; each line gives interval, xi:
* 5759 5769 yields 0.033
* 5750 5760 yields 0.077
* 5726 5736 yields 0.050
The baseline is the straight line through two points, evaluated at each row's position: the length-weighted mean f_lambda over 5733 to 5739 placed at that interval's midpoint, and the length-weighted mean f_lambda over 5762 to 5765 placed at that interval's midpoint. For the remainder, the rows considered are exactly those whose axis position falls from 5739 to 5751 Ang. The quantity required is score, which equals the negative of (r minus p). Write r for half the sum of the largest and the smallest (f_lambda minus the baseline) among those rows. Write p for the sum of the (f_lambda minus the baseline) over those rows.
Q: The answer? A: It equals 0.10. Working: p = 0.13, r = 0.029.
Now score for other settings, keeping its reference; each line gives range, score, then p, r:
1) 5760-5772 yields 0.10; 0.12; 0.019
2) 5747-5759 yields -0.18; -0.21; -0.027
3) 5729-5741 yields -0.17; -0.19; -0.014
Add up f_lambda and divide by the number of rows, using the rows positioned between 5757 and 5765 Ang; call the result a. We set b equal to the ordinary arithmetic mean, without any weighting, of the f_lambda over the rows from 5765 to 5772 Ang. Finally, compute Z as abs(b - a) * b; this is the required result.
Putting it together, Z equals 0.024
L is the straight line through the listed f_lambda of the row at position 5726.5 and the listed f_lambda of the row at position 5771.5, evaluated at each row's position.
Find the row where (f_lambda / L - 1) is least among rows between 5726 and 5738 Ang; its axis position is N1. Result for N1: 5728.0 Ang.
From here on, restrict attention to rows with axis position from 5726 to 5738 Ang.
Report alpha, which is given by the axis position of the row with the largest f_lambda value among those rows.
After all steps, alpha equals 5734.0 Ang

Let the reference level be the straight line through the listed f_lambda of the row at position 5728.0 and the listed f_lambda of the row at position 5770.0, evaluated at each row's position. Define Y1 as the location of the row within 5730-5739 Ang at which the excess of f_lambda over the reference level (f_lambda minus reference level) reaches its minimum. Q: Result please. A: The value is 5731.0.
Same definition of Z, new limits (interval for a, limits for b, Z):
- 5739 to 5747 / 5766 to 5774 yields 0.058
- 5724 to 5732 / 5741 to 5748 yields 0.149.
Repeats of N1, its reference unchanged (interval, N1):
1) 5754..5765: 5755.0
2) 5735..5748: 5744.5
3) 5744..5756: 5755.0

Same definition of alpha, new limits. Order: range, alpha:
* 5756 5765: 5759.5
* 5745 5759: 5747.5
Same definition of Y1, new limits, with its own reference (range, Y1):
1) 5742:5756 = 5755.0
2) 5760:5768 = 5762.5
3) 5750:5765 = 5755.0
